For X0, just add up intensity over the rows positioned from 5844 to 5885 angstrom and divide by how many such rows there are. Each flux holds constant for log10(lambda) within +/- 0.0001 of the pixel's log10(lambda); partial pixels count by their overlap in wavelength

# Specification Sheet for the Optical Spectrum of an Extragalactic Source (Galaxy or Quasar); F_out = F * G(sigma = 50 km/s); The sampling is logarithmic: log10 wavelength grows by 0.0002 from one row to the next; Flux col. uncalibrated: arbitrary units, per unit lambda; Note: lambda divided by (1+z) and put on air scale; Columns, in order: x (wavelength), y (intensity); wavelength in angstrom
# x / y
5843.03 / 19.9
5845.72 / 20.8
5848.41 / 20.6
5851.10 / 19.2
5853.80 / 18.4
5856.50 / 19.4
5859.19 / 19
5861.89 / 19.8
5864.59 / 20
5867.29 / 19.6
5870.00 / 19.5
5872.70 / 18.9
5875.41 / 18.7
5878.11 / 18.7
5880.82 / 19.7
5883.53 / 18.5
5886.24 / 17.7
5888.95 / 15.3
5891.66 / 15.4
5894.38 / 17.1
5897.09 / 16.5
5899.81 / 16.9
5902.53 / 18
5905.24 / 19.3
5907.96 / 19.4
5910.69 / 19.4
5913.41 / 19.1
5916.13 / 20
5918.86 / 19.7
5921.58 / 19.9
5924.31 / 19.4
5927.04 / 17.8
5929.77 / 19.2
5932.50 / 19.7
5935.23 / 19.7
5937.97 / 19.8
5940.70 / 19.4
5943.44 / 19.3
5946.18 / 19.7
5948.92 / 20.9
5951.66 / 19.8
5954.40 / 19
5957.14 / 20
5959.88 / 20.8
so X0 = 19.4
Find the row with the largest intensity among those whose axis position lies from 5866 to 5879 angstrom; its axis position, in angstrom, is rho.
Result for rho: 5867.29 angstrom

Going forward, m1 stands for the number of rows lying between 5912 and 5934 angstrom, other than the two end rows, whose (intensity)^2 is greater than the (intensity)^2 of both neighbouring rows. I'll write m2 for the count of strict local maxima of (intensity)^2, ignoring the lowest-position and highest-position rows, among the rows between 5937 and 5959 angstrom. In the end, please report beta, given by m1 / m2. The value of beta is 2.0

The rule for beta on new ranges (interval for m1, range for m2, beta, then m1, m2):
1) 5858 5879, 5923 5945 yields 1.0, 1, 1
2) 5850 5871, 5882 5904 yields 2.0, 2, 1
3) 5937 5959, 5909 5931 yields 0.5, 1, 2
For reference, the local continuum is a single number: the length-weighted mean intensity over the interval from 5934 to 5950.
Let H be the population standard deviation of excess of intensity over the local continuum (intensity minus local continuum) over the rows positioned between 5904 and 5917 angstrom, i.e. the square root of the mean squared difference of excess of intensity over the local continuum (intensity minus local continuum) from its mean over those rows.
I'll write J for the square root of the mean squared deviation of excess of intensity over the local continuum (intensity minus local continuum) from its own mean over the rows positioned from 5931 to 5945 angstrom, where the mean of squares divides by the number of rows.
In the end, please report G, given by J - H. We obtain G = -0.11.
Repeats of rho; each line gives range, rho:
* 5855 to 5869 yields 5864.59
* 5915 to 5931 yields 5916.13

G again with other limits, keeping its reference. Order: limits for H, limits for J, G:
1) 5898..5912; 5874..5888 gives -0.36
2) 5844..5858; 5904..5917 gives -0.60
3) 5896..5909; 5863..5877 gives -0.72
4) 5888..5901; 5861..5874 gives -0.38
